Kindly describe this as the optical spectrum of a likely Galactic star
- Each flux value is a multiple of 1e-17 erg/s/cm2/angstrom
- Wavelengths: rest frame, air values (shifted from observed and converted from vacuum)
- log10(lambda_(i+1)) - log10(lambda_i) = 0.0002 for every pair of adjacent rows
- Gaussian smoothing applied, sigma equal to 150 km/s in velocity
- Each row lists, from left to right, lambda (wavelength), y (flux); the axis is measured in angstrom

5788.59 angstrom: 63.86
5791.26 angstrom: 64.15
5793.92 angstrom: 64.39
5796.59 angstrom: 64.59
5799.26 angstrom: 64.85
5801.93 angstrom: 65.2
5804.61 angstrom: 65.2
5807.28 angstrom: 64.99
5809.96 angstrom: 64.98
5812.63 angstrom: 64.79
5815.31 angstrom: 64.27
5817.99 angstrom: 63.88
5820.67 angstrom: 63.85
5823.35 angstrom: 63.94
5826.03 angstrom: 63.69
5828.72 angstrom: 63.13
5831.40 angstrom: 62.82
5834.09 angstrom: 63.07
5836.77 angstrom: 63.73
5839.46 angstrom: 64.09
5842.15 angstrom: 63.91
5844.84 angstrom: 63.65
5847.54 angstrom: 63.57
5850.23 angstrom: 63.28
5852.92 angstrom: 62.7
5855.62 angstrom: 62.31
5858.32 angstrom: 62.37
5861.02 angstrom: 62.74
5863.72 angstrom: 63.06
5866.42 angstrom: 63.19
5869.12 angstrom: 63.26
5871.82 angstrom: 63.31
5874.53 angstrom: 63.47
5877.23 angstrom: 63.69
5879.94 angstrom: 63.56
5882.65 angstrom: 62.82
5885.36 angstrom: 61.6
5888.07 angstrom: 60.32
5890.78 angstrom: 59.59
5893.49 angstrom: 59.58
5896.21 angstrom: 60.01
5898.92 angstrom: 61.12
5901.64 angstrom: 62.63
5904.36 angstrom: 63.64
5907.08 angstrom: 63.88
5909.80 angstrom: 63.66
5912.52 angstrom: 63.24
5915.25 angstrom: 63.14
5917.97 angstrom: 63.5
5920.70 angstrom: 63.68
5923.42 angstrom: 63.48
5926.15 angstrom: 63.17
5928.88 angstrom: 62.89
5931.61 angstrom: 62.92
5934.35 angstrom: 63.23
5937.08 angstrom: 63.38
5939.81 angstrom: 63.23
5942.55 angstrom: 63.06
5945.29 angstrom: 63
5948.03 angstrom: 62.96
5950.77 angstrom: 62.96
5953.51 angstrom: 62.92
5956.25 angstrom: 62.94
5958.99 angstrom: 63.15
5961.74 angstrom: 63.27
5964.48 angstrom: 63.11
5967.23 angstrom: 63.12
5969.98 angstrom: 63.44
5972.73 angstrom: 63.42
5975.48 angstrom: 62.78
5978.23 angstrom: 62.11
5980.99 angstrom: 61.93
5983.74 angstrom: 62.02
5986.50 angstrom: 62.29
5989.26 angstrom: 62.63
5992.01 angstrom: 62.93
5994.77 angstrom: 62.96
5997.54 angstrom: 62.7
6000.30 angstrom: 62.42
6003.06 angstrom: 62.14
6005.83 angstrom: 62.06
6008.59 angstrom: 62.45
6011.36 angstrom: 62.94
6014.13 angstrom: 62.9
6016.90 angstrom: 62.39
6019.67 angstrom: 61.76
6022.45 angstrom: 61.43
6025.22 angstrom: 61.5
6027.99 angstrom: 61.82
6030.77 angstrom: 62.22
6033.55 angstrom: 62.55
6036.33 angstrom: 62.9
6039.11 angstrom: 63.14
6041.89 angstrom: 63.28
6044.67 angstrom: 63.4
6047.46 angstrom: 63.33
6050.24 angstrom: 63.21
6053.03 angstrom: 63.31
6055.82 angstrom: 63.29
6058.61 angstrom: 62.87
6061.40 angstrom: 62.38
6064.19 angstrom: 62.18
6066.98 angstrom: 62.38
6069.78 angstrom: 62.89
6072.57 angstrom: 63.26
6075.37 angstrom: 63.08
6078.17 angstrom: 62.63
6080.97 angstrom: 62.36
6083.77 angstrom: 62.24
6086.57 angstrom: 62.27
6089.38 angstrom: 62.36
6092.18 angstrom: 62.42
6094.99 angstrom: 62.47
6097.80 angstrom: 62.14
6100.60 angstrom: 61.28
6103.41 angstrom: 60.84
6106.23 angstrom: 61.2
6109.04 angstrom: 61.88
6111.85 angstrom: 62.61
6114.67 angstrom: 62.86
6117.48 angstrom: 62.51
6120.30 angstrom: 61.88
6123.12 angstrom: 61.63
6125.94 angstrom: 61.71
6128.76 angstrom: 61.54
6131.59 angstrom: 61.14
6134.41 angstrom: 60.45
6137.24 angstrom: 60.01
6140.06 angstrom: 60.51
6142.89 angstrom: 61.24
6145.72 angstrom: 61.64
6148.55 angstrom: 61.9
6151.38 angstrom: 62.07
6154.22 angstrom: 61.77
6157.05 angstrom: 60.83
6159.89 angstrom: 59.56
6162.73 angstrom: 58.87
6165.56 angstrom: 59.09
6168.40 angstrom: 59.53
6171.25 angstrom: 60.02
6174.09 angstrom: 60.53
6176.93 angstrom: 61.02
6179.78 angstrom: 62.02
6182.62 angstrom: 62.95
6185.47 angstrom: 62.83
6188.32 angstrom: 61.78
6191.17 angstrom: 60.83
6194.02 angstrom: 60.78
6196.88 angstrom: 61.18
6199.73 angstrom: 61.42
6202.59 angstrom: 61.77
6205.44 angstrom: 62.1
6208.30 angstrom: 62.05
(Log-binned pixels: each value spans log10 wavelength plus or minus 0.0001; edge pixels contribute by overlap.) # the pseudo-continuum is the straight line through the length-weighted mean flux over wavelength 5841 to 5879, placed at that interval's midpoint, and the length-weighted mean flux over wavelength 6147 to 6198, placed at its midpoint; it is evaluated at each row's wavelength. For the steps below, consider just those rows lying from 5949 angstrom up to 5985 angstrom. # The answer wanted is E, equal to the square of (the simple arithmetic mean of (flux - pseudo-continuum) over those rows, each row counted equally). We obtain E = 0.19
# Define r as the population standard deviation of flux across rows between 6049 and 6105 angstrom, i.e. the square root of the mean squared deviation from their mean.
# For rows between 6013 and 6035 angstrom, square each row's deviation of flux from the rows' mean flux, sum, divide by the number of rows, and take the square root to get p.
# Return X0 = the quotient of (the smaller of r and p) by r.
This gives 0.79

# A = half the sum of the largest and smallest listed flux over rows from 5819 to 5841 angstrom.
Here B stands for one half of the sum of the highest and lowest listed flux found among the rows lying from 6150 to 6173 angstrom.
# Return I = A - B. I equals 3.0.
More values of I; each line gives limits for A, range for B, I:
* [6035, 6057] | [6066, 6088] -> 0.4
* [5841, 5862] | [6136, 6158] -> 2.1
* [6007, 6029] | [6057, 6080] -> -0.5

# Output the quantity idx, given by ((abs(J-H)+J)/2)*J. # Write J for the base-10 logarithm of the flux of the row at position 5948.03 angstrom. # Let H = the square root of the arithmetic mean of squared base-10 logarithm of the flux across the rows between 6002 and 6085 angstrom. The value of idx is 1.62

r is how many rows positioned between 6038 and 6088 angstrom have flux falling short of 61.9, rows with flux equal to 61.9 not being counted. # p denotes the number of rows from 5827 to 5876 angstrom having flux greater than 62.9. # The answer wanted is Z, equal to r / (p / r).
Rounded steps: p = 13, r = 0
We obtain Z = 0.00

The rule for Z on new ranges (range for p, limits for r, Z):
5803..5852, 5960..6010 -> 0.00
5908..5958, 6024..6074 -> 0.24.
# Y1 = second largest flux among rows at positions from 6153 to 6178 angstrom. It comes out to 61.02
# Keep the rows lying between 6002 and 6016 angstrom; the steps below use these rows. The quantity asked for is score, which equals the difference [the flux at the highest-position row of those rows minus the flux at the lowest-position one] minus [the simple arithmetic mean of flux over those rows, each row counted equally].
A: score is -61.7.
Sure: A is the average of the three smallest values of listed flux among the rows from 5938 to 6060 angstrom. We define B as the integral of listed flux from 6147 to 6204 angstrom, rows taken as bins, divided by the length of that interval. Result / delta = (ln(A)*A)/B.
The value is 4.16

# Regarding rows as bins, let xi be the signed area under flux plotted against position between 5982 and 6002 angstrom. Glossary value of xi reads 1251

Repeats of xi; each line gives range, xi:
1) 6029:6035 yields 374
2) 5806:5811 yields 325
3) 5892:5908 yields 988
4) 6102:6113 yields 678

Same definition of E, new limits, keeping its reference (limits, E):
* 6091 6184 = 0.00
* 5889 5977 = 0.02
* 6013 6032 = 0.00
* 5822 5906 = 0.20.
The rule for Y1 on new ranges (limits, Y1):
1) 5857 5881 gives 63.56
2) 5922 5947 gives 63.38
